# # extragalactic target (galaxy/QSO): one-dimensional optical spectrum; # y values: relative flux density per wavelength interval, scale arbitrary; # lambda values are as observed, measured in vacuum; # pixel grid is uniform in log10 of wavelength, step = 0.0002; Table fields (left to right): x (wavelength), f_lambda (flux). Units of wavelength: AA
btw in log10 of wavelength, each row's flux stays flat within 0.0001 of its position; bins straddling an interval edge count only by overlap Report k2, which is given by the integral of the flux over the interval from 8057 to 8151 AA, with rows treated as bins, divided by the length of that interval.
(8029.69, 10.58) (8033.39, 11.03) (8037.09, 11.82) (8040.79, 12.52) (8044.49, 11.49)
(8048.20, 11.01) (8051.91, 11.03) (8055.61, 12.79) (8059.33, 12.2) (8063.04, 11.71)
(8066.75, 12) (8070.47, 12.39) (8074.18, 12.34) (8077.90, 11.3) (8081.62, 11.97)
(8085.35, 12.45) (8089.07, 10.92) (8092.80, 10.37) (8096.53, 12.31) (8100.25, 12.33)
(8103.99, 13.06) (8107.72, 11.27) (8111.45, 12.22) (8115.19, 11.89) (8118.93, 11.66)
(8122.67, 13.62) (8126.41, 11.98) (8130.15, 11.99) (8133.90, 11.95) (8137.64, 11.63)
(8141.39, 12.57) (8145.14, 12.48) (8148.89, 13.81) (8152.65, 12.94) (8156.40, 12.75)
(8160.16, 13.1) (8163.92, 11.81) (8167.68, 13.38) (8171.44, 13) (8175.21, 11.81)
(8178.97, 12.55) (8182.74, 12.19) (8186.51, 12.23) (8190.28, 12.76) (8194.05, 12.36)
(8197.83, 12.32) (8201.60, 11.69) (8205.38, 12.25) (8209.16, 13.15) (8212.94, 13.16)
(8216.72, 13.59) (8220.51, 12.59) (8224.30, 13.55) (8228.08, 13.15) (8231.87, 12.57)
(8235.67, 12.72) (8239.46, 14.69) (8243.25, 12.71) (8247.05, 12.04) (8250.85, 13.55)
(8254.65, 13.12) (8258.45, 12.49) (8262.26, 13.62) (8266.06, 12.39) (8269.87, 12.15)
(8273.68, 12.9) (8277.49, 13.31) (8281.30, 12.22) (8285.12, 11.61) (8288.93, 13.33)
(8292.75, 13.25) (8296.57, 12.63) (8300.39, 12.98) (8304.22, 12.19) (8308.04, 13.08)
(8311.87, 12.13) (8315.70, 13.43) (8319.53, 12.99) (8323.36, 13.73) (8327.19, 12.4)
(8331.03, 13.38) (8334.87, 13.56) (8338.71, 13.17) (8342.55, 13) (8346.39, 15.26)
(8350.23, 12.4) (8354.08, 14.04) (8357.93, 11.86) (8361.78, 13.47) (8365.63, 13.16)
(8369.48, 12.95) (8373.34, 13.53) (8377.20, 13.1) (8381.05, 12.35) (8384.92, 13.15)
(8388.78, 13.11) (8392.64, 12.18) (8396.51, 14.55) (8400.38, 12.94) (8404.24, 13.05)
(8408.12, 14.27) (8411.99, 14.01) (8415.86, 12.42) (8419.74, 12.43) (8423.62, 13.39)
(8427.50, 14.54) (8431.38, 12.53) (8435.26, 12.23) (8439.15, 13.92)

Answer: 12.1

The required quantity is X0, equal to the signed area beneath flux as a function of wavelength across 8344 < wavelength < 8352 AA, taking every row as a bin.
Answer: 111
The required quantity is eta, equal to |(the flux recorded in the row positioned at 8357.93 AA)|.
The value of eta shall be 11.9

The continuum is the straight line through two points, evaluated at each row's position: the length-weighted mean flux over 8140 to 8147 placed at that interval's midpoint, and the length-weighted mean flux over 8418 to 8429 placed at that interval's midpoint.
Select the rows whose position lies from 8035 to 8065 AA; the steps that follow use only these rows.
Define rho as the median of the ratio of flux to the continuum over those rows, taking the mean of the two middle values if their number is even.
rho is 0.96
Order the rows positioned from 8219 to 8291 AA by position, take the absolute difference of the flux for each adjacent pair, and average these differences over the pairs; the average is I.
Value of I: 0.91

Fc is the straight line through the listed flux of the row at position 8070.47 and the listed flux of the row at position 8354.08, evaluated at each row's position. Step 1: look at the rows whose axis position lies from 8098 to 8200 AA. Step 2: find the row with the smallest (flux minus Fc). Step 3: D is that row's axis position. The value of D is 8107.72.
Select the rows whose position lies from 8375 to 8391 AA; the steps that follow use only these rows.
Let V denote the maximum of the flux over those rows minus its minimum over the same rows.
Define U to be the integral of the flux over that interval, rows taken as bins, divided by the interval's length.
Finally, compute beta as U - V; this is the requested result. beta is 12.1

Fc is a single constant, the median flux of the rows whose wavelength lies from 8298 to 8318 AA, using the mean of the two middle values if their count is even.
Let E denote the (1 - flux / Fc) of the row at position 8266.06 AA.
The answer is 0.05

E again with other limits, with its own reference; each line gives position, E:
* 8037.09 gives 0.09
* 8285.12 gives 0.11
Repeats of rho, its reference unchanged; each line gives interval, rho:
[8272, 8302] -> 1.00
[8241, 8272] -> 0.98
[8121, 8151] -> 0.98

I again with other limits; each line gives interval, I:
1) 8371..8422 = 0.84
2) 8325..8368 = 1.26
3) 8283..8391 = 0.91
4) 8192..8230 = 0.55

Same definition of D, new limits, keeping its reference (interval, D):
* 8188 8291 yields 8285.12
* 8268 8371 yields 8357.93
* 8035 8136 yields 8092.80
